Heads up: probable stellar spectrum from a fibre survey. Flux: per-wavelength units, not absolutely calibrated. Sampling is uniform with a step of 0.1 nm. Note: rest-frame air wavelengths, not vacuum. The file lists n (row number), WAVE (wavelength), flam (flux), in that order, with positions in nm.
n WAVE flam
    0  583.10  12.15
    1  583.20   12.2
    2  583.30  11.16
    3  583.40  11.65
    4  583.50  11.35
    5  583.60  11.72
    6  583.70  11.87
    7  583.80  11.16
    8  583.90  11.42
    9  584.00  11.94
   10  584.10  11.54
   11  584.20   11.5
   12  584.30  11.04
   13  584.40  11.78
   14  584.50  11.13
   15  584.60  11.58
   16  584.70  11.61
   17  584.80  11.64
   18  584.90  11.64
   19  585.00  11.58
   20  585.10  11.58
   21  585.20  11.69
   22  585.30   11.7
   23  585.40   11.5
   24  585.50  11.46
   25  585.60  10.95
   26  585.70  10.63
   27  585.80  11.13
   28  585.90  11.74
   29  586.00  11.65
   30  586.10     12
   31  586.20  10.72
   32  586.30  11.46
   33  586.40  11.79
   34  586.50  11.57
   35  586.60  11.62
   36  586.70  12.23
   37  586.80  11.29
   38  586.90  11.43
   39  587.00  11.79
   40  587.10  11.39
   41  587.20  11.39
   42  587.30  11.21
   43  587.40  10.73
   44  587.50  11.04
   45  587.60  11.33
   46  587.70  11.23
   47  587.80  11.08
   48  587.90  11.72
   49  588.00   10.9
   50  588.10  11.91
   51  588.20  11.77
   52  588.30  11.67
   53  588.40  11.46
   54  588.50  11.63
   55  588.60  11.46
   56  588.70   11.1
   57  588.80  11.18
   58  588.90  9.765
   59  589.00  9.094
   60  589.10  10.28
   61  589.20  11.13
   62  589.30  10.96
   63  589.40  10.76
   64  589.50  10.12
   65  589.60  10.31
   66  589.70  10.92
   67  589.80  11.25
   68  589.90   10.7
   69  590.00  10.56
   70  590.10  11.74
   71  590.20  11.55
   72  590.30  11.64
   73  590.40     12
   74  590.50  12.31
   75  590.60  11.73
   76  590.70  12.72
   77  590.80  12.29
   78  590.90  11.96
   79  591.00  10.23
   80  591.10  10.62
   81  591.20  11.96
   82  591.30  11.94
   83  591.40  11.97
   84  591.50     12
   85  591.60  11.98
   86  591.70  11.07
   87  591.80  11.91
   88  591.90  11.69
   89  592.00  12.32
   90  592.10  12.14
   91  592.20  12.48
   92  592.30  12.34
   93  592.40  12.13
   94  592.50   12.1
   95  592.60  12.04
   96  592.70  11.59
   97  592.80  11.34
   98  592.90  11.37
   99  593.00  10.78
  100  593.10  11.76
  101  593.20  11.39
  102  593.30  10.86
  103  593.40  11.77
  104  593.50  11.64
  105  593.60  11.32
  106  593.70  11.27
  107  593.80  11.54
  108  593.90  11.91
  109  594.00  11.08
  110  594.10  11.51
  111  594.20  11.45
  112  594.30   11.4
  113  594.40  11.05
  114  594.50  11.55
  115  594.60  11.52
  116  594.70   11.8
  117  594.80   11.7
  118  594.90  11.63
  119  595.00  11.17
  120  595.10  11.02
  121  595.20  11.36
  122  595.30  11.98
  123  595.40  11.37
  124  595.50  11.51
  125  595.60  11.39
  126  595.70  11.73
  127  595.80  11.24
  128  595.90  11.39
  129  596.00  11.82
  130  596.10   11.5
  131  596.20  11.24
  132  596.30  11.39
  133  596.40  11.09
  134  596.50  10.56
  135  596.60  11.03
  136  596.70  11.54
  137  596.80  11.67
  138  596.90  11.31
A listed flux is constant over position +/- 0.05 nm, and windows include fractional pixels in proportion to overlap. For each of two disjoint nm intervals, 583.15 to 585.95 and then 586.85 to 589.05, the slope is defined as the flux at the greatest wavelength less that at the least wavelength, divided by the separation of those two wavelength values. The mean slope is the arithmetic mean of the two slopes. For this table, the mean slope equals -0.64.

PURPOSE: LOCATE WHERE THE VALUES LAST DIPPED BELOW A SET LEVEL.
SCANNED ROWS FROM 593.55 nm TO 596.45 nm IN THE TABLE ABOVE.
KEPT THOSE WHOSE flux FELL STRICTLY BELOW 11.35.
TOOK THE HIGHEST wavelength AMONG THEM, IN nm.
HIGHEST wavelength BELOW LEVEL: 596.40 nm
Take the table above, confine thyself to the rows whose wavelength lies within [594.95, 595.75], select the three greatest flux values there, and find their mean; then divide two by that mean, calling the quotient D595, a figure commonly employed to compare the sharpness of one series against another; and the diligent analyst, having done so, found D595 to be 0.170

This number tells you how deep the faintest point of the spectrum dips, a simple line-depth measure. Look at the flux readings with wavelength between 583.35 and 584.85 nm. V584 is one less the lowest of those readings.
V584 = -10.0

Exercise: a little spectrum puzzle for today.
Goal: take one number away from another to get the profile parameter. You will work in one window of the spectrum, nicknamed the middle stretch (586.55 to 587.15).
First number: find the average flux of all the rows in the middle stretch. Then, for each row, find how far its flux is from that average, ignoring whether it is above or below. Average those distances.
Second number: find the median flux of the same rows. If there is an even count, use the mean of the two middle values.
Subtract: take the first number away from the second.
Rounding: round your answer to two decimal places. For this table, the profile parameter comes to 11.27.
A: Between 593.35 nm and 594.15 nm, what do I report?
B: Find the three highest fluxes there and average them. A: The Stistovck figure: 11.8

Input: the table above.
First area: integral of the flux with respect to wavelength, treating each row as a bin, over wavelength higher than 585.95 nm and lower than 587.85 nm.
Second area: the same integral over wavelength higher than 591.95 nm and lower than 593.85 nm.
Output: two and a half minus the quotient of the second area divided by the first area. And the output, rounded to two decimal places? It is 1.48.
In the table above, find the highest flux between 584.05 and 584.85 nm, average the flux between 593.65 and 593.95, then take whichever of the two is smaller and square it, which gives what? 134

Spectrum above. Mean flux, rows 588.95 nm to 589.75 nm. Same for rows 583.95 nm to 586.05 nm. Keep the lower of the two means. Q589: 10.4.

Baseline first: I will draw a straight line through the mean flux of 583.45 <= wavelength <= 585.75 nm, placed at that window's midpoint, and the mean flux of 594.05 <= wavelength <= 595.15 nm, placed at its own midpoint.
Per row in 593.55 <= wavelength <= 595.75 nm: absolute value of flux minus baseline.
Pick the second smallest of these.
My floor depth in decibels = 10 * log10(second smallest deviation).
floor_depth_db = -14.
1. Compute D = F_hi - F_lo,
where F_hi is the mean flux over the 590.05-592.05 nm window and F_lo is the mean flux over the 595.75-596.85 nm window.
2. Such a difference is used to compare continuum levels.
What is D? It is 0.5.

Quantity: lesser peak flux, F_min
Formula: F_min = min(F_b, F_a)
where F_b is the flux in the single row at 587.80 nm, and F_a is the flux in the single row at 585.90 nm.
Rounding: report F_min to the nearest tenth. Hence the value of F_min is 11.1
